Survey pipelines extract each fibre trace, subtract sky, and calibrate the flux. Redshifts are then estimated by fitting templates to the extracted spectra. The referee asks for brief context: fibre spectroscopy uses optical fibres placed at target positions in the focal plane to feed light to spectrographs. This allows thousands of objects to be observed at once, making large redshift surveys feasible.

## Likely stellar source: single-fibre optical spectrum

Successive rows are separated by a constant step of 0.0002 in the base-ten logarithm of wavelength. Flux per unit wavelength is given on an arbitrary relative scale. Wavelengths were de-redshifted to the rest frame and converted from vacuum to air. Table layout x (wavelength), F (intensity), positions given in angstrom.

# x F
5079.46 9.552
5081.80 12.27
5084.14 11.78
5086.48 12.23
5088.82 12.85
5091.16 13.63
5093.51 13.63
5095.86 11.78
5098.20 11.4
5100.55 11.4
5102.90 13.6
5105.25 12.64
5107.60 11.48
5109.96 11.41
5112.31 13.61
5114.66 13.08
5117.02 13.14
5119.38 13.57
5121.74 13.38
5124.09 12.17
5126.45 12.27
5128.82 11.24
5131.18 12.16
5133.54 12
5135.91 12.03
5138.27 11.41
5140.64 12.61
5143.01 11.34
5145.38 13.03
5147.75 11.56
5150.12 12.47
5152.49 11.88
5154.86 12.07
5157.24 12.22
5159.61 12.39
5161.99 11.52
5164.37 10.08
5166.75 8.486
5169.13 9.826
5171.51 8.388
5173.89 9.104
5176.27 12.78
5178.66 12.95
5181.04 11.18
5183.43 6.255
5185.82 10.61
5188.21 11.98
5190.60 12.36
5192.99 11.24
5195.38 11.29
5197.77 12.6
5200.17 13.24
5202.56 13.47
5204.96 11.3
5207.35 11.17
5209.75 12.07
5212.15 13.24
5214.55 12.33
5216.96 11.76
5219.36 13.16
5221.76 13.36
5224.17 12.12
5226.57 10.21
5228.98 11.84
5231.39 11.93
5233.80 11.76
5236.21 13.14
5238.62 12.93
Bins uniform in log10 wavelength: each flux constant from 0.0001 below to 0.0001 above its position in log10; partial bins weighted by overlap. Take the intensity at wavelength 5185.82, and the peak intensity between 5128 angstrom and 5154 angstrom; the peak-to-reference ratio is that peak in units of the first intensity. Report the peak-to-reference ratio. 1.23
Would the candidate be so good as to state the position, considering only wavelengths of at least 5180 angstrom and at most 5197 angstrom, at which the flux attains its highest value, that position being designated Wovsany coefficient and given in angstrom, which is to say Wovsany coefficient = 5190.60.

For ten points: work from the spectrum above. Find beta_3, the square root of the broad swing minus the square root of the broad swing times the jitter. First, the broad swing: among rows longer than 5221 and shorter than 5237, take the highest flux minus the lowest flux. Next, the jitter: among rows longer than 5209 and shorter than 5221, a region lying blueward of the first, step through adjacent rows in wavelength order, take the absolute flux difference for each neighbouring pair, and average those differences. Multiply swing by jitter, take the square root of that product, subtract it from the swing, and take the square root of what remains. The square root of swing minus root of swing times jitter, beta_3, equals 1.2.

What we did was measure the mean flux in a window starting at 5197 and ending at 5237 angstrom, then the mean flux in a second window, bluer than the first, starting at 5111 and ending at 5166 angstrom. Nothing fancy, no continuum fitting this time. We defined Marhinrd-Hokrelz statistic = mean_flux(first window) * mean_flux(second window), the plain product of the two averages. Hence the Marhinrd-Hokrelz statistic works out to 150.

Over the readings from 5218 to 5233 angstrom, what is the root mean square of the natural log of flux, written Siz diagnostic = 2.49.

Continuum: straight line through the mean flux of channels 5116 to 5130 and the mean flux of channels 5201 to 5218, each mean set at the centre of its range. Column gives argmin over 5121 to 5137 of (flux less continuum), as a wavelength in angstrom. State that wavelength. 5128.82 angstrom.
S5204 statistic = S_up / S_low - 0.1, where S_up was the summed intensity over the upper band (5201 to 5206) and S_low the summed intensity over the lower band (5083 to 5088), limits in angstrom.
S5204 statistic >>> 0.93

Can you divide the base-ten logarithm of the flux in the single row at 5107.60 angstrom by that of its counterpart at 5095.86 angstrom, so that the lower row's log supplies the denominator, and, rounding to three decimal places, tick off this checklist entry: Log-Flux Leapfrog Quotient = 0.990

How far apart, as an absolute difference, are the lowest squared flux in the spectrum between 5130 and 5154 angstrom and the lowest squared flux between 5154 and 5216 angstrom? 89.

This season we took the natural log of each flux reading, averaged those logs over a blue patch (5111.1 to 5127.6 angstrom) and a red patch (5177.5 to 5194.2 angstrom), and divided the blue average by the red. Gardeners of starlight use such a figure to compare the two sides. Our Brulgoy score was 1.08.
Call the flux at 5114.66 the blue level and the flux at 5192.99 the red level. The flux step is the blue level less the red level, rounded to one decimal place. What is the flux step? 1.8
